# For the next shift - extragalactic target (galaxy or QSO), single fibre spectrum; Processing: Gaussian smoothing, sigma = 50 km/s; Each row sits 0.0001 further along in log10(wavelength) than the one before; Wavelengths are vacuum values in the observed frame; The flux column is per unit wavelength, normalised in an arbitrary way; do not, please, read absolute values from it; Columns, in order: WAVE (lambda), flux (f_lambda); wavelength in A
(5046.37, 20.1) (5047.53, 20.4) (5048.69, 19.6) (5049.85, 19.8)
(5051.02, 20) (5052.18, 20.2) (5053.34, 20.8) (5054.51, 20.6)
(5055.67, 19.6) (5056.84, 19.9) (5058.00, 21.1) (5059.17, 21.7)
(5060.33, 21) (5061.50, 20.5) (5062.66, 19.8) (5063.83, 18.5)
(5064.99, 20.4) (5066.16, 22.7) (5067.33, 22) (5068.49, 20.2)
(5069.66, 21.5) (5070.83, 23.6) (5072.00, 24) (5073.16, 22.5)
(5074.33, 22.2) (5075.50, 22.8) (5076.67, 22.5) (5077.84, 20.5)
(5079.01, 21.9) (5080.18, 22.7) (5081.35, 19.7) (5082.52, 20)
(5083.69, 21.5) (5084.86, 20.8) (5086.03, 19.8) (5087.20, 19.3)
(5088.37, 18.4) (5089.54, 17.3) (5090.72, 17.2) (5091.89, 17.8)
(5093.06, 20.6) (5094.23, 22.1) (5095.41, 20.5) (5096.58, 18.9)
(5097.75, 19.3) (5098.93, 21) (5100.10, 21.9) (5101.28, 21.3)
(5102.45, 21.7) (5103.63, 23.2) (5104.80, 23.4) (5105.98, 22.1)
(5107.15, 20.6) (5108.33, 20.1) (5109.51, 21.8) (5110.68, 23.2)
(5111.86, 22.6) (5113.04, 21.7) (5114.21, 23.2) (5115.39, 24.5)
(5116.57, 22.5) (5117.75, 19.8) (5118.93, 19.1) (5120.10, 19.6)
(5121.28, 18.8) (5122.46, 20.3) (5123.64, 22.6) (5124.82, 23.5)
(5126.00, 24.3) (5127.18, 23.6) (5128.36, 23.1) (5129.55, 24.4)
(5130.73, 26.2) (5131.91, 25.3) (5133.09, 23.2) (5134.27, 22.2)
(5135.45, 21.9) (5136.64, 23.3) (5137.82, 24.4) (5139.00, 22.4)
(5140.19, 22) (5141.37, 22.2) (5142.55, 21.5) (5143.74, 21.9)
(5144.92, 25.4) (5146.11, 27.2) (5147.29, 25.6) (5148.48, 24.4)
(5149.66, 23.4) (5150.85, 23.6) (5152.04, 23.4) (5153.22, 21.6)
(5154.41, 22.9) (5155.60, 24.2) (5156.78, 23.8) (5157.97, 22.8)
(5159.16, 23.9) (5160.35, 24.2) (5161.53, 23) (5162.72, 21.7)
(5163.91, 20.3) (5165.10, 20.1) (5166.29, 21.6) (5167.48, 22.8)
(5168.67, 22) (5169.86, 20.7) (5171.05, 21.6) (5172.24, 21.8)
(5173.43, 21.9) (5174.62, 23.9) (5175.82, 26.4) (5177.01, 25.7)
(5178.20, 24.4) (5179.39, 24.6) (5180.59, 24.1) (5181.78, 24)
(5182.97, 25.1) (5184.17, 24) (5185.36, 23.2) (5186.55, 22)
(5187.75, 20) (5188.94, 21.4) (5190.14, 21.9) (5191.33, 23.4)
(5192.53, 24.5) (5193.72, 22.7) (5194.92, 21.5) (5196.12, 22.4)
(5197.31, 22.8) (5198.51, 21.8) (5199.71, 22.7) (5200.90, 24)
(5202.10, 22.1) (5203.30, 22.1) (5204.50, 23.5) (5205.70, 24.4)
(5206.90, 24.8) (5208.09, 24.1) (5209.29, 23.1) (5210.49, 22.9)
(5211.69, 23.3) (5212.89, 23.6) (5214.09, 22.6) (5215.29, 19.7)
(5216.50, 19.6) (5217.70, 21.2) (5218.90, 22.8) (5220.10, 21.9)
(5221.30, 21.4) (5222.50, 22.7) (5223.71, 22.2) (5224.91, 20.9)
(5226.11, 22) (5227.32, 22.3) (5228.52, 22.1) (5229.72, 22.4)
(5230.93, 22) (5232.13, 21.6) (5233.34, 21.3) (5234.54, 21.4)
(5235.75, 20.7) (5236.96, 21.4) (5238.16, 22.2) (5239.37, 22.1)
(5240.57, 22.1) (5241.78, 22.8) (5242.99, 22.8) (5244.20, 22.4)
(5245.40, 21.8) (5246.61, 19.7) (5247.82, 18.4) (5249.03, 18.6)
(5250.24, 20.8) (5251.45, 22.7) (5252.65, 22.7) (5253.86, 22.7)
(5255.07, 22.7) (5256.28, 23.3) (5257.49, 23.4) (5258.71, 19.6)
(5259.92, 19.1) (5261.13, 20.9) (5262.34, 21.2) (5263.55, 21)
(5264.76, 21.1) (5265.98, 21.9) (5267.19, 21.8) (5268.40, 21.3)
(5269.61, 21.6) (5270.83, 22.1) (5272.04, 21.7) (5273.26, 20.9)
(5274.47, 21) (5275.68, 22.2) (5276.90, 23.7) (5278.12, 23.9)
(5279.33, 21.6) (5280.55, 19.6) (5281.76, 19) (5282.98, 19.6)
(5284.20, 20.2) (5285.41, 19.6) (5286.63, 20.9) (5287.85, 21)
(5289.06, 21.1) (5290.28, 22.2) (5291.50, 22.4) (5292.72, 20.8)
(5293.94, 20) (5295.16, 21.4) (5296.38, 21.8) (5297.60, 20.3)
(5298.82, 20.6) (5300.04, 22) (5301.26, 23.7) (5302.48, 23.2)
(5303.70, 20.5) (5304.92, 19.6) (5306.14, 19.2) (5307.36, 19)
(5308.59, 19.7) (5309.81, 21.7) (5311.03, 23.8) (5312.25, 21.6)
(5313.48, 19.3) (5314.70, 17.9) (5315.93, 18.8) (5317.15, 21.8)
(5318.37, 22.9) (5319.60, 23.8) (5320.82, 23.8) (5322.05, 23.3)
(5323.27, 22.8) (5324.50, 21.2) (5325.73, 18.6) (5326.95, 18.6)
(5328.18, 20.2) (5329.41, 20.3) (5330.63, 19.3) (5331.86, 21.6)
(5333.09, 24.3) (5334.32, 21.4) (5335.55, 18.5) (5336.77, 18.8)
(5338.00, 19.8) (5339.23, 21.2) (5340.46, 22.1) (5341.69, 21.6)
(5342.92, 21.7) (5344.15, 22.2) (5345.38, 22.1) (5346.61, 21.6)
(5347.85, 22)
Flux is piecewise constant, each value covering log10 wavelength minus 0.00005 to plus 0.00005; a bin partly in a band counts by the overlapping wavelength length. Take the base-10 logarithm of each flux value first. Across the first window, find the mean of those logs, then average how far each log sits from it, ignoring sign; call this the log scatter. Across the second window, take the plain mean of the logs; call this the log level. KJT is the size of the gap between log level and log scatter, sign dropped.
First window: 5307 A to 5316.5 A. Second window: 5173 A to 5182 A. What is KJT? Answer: 1.35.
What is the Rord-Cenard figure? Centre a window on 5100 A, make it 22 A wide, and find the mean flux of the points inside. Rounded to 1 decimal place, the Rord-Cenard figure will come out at 20.7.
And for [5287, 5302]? 21.4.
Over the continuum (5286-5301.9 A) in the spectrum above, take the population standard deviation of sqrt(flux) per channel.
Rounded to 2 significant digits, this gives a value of 0.10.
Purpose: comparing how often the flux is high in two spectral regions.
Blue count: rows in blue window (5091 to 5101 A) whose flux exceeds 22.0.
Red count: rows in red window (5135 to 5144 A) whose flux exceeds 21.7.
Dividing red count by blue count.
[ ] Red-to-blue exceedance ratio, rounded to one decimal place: 7.0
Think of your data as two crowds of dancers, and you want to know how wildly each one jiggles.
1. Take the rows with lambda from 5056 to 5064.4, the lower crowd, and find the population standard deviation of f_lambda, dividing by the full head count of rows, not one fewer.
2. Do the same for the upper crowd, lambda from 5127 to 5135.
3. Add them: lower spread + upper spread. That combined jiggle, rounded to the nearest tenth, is 2.3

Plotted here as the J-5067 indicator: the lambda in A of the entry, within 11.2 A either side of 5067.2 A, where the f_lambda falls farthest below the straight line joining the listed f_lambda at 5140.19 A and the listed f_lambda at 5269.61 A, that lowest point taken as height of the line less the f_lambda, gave 5063.83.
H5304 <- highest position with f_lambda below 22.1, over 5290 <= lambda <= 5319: 5317.15 A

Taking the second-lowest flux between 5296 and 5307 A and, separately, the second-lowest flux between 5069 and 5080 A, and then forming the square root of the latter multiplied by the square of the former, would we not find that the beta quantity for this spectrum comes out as 91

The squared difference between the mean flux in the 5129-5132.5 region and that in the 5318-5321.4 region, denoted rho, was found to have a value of 3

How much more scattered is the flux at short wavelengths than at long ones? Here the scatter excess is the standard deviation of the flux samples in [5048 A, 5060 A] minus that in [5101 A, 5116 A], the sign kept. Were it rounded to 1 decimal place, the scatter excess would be -0.5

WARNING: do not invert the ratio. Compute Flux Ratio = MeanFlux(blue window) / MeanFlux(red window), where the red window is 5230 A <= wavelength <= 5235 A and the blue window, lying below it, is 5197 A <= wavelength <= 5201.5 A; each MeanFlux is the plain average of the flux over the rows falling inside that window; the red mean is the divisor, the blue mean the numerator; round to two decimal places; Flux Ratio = 1.06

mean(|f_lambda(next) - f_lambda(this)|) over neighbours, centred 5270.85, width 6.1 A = 0.50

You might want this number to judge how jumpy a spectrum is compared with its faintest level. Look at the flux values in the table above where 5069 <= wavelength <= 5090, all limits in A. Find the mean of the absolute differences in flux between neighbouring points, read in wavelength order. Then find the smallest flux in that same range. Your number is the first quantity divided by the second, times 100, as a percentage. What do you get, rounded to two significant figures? 6.3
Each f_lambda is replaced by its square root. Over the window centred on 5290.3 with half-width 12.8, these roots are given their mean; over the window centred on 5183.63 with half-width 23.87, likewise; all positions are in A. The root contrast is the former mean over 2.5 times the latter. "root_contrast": 0.385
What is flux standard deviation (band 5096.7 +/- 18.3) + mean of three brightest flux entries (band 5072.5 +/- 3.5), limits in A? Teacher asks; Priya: 25.2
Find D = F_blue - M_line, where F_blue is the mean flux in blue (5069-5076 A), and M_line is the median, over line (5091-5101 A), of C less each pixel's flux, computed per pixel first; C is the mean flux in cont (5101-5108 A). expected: 21.3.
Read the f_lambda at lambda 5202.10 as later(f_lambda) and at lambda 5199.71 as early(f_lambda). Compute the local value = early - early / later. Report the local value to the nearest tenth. 21.7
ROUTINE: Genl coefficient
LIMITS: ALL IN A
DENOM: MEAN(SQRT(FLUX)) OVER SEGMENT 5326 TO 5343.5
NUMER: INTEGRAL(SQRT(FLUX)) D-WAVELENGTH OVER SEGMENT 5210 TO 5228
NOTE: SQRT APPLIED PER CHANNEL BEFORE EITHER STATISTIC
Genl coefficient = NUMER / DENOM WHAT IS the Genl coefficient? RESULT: 19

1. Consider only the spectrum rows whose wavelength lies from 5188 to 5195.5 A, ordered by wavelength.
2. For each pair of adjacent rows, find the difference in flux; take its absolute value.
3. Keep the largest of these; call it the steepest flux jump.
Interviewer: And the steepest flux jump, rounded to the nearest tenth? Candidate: 1.8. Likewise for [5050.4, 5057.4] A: 1.0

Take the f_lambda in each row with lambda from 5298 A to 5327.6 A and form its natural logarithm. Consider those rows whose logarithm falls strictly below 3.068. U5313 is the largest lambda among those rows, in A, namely 5326.95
